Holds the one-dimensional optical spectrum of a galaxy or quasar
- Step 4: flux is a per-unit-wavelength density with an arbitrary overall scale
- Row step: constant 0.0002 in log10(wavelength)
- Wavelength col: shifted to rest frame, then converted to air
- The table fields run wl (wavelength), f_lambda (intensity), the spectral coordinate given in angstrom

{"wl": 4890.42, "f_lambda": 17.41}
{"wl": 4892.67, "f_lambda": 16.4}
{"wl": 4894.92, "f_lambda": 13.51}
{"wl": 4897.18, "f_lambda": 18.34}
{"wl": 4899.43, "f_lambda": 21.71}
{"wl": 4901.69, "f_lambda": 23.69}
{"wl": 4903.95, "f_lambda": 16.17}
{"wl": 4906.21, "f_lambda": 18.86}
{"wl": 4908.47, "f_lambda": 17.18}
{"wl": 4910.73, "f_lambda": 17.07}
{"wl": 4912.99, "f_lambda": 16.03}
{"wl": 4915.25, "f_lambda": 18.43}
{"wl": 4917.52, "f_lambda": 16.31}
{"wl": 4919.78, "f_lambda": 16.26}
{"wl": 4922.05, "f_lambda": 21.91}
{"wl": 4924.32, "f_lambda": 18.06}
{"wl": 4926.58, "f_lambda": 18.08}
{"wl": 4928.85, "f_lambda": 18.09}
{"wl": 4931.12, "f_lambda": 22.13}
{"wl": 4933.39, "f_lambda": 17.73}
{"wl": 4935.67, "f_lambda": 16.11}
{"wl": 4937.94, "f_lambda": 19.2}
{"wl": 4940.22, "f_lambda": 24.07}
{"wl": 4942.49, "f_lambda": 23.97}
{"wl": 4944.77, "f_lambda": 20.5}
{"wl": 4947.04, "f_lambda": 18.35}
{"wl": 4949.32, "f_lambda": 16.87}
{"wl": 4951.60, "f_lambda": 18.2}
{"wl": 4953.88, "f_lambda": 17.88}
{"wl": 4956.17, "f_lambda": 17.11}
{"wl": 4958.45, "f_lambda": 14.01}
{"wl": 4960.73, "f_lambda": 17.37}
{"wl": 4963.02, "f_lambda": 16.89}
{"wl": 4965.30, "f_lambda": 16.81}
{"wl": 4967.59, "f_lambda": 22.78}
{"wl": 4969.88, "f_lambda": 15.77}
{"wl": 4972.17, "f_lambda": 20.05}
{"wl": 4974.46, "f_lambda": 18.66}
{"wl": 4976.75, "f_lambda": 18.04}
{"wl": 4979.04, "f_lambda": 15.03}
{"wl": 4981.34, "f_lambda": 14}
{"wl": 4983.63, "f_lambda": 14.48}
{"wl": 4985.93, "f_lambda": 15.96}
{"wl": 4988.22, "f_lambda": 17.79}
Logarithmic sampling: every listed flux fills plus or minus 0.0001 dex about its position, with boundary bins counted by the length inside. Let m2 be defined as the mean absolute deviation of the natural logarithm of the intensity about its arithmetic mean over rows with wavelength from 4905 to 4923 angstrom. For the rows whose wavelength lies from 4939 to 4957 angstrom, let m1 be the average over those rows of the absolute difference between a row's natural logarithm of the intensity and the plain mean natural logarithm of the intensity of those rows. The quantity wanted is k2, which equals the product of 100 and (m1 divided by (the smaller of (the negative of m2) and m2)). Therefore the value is -148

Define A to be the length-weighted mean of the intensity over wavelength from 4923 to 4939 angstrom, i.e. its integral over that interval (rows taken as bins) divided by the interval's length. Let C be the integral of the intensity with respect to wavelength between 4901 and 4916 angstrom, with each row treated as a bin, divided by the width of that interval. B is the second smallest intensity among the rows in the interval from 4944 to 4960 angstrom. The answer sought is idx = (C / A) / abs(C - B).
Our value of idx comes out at 0.83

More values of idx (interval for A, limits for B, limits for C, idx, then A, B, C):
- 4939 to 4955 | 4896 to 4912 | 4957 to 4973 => 1.62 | 20.0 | 17.07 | 17.6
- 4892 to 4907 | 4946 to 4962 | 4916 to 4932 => 0.57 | 18.4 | 16.87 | 18.6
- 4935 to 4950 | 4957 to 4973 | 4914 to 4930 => 0.38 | 20.1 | 15.77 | 18.2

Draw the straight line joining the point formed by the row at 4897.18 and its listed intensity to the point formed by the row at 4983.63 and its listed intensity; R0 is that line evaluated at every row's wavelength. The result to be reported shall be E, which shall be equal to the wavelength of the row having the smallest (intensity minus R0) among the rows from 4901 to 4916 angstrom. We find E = 4903.95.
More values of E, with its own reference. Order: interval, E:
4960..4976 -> 4969.88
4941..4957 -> 4949.32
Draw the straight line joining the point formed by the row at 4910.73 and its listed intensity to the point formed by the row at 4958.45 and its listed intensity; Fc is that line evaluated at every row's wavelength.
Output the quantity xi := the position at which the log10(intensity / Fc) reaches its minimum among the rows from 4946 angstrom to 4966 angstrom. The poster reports 4958.45 angstrom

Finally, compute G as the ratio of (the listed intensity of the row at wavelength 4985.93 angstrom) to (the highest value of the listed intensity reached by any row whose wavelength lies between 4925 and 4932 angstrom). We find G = 0.72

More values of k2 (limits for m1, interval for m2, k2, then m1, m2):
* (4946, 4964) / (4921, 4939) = -64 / 0.053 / 0.084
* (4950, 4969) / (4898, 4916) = -76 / 0.081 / 0.108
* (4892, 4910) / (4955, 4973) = -130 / 0.133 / 0.102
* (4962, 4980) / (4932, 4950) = -86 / 0.103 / 0.121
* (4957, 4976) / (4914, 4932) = -129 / 0.111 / 0.086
